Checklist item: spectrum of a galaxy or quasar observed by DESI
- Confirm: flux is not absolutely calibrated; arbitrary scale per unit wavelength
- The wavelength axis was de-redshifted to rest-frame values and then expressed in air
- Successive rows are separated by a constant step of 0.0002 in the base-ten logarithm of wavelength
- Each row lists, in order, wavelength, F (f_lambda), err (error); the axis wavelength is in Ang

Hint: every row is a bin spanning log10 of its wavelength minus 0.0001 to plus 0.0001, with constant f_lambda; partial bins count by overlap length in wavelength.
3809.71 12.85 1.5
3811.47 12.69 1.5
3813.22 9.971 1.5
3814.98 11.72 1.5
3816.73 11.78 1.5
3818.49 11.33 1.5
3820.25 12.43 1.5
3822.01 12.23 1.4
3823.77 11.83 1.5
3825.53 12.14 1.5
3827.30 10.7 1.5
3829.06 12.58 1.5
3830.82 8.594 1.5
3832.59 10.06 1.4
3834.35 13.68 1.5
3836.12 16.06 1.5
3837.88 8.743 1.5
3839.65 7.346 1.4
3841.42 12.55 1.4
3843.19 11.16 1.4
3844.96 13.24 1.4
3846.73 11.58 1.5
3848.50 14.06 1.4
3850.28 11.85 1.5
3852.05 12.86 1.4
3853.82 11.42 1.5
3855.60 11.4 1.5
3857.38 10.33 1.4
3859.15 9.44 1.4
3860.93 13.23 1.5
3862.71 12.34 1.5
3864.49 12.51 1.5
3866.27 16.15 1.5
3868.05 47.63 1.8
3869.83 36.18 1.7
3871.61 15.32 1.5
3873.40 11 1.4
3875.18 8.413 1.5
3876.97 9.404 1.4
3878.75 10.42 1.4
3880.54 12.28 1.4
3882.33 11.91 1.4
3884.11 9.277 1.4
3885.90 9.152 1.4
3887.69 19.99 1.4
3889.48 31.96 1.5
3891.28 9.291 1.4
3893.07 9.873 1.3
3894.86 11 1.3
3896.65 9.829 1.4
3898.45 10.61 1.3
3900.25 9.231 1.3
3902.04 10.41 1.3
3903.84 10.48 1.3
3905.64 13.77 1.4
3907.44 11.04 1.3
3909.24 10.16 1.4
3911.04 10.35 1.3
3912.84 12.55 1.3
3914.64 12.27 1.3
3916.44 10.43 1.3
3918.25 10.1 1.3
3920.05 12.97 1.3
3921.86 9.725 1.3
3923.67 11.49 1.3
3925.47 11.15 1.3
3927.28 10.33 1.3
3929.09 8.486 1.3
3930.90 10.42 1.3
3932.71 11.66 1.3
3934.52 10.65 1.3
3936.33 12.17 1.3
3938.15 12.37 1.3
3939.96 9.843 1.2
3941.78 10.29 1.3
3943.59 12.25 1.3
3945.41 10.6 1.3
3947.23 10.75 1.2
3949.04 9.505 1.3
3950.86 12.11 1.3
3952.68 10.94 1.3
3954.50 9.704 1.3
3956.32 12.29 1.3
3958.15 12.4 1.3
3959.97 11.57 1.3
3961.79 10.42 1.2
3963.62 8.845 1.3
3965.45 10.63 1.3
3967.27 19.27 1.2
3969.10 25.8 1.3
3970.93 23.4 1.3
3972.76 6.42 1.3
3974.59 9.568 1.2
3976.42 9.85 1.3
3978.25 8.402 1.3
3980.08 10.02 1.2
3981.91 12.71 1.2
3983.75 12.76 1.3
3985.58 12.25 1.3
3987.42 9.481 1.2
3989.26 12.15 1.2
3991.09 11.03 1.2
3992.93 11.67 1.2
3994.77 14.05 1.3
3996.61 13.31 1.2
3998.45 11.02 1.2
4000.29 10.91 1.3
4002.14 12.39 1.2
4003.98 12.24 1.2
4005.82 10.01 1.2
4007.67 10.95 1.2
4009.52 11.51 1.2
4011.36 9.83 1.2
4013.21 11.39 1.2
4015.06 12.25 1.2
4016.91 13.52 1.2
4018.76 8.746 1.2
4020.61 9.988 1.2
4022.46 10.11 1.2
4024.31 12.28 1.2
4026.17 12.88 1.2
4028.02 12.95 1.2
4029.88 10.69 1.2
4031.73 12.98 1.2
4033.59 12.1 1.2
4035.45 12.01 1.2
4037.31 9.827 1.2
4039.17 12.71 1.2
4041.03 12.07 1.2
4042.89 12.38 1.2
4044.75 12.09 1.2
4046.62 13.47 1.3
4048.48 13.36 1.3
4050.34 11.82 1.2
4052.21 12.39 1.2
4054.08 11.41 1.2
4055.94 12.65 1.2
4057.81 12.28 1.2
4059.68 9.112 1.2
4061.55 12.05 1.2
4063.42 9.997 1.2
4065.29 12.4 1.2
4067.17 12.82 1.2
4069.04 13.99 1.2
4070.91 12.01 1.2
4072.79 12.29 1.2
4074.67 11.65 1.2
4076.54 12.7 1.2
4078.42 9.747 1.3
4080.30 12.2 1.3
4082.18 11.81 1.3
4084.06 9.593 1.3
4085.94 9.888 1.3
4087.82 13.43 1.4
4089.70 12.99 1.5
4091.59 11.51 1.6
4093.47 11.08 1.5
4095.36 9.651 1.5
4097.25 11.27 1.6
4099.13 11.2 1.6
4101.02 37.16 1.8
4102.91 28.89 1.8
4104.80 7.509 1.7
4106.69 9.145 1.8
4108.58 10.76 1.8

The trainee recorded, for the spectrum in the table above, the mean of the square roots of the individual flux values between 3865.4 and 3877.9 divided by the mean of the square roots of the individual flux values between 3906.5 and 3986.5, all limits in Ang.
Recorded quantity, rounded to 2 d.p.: 1.27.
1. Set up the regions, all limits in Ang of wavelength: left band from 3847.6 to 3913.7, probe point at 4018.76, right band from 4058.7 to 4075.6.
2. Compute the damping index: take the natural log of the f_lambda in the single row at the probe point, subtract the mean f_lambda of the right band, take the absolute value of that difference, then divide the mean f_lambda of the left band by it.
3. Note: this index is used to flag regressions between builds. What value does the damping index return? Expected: 1.42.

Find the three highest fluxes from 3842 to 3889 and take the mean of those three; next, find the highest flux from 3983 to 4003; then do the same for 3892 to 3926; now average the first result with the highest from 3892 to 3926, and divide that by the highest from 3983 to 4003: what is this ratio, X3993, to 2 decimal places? 1.72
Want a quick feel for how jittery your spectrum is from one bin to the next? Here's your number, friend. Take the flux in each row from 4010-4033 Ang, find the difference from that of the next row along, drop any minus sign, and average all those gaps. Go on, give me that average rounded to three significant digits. 1.57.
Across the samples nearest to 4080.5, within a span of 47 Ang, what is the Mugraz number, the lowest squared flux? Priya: 83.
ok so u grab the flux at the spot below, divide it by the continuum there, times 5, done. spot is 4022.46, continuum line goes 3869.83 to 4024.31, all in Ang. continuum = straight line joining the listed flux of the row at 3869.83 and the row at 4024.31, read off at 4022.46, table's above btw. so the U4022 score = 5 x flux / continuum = 4.0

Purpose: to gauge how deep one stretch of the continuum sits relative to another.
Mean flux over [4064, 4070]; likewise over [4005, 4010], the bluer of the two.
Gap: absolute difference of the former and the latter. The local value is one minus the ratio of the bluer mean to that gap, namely -4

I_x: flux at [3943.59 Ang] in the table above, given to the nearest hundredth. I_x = 12.25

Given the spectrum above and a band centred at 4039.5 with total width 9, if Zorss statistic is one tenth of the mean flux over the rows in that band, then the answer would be 1.18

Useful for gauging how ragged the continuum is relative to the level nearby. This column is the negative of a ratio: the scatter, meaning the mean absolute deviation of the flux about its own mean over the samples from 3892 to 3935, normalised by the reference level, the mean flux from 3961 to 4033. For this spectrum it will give -0.1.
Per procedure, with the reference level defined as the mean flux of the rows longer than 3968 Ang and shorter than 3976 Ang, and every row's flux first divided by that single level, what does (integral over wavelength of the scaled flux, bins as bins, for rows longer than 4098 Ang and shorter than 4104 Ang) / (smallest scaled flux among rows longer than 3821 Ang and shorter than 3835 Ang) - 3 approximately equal 14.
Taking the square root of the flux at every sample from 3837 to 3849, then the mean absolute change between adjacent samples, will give 0.36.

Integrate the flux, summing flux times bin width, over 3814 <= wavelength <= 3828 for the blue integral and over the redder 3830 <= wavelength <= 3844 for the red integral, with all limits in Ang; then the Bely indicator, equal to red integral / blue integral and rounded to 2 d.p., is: 0.94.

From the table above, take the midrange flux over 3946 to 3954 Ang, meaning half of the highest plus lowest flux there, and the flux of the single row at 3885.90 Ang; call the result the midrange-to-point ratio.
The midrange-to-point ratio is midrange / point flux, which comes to 1.18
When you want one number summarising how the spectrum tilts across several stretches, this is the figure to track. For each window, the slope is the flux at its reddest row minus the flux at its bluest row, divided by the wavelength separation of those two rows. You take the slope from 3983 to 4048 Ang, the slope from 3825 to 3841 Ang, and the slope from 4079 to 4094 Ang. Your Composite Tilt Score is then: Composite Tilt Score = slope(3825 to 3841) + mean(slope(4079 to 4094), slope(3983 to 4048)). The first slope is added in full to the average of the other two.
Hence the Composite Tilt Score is -0.38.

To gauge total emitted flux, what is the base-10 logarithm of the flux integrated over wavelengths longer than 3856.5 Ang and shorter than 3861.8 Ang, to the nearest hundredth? 1.77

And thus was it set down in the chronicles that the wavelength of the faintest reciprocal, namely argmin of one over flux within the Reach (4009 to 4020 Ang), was 4016.91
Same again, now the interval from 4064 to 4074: 4069.04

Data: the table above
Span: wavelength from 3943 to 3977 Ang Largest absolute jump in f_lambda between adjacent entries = 17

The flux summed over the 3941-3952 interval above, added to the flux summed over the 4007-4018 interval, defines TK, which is 135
